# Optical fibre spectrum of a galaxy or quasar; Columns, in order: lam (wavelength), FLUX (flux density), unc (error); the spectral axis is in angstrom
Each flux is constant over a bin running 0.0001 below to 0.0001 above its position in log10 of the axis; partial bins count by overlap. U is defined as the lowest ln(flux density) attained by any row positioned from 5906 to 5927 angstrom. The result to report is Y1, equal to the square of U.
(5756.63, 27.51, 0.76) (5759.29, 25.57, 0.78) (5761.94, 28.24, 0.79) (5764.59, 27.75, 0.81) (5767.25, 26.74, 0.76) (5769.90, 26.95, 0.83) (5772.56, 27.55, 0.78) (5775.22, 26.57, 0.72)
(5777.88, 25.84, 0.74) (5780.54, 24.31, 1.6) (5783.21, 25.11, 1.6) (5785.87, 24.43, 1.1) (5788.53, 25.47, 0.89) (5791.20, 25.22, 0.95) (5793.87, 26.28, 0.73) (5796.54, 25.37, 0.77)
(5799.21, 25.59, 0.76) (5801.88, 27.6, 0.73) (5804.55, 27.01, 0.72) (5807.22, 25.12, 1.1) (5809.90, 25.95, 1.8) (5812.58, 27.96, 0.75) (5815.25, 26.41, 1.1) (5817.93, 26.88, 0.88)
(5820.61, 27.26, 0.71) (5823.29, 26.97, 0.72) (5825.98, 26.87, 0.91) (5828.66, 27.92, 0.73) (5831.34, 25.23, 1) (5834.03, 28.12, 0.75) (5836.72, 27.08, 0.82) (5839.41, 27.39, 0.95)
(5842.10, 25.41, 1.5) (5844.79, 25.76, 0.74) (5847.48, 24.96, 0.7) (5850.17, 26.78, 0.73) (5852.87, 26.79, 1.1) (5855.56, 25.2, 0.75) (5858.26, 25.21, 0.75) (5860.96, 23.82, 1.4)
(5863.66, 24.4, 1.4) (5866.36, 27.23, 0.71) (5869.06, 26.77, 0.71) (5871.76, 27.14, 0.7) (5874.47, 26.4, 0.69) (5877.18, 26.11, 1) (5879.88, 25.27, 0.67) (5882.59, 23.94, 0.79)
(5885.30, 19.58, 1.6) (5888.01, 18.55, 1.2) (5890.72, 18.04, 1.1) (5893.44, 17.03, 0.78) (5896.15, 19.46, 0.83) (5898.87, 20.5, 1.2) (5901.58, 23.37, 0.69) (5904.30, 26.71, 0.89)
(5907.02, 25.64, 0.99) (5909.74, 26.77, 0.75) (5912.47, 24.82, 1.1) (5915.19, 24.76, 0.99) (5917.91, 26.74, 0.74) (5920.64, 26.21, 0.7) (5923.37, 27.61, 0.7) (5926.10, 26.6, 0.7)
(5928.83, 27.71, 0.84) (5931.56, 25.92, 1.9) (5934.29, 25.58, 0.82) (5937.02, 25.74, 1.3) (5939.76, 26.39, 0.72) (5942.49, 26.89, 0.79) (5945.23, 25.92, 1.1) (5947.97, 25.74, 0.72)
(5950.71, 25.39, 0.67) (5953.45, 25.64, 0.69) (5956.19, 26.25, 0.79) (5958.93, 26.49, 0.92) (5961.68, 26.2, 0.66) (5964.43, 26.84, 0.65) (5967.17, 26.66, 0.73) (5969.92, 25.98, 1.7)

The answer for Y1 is 10.3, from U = 3.21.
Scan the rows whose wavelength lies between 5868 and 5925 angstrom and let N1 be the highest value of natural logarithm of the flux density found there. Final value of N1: 3.32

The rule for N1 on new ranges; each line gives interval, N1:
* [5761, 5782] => 3.34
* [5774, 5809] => 3.32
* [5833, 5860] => 3.34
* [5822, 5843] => 3.34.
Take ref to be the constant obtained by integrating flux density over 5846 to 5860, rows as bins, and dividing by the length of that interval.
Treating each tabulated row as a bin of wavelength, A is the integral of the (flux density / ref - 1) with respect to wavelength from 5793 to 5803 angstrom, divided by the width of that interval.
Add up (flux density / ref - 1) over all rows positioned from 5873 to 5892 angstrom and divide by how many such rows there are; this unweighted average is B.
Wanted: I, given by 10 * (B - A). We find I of -1.4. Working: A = 0.017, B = -0.124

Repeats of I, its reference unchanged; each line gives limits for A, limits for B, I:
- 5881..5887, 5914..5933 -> 1.9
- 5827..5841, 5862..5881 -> -0.4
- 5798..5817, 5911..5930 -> -0.1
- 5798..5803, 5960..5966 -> 0.0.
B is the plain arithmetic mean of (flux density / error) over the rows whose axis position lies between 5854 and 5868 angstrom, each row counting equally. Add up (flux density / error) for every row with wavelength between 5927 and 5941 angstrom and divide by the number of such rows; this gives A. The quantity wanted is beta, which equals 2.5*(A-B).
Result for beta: -3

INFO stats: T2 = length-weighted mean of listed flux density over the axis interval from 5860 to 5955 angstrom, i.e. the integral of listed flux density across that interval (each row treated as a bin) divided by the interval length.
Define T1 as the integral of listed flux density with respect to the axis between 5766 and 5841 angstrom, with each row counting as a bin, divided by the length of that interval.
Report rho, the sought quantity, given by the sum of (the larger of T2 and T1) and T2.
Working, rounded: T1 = 26.4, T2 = 24.7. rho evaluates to 51.1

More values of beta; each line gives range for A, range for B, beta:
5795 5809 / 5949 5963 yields -6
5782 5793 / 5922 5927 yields -39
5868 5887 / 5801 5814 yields 4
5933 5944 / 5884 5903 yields 26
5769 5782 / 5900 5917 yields 5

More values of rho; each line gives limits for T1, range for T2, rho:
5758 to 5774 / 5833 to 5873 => 53.3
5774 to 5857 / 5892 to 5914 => 49.3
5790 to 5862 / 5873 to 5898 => 47.9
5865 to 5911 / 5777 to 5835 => 52.4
